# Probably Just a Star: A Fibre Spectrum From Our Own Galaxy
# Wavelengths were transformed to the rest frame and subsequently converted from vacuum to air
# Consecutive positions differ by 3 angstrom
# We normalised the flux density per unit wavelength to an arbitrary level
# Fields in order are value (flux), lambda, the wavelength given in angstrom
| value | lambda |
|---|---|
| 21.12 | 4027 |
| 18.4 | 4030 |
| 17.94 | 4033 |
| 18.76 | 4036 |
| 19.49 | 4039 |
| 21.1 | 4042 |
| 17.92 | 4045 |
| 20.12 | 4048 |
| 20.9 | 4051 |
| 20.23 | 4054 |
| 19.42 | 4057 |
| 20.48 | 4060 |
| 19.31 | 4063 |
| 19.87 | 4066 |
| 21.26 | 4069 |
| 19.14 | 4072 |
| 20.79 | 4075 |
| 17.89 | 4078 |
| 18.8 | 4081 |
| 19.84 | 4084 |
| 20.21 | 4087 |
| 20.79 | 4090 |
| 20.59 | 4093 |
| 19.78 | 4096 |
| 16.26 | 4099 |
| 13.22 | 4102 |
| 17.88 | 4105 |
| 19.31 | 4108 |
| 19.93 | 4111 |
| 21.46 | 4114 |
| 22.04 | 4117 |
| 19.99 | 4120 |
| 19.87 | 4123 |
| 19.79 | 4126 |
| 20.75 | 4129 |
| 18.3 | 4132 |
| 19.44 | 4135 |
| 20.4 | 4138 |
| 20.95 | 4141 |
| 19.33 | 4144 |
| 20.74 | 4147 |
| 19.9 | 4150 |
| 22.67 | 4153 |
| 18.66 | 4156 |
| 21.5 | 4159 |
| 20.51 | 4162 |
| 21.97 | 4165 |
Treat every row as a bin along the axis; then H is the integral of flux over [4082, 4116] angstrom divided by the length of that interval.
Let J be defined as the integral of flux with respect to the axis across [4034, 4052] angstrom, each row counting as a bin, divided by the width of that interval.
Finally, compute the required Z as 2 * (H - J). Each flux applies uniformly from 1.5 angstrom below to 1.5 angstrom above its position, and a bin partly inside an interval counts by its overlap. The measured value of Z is -1.1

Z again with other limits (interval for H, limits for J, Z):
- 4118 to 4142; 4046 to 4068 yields -0.1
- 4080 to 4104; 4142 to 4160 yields -3.6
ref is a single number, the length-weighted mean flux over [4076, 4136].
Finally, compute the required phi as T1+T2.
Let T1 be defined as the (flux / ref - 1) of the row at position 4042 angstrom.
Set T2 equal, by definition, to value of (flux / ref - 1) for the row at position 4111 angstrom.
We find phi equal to 0.12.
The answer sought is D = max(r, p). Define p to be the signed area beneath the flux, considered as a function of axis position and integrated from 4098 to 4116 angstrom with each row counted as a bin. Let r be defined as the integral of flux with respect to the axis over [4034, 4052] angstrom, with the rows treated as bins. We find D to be 353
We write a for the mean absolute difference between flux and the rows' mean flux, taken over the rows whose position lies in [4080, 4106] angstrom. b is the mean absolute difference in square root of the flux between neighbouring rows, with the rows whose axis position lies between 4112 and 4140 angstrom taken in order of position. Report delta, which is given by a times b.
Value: 0.22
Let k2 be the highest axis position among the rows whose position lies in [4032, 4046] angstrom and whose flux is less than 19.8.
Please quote 4045 angstrom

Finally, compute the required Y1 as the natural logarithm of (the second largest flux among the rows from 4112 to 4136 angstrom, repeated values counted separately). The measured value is 3.07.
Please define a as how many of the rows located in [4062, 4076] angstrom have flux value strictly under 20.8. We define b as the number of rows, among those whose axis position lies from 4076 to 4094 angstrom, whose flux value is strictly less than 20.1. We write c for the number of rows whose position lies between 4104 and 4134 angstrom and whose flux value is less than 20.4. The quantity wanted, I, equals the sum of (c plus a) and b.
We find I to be 14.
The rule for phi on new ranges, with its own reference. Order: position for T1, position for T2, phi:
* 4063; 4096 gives 0.02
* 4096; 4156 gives -0.01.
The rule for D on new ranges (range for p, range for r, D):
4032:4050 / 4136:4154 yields 370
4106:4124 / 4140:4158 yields 367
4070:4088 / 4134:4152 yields 364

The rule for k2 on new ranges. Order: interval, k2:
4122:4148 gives 4144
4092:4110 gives 4108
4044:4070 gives 4063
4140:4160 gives 4156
